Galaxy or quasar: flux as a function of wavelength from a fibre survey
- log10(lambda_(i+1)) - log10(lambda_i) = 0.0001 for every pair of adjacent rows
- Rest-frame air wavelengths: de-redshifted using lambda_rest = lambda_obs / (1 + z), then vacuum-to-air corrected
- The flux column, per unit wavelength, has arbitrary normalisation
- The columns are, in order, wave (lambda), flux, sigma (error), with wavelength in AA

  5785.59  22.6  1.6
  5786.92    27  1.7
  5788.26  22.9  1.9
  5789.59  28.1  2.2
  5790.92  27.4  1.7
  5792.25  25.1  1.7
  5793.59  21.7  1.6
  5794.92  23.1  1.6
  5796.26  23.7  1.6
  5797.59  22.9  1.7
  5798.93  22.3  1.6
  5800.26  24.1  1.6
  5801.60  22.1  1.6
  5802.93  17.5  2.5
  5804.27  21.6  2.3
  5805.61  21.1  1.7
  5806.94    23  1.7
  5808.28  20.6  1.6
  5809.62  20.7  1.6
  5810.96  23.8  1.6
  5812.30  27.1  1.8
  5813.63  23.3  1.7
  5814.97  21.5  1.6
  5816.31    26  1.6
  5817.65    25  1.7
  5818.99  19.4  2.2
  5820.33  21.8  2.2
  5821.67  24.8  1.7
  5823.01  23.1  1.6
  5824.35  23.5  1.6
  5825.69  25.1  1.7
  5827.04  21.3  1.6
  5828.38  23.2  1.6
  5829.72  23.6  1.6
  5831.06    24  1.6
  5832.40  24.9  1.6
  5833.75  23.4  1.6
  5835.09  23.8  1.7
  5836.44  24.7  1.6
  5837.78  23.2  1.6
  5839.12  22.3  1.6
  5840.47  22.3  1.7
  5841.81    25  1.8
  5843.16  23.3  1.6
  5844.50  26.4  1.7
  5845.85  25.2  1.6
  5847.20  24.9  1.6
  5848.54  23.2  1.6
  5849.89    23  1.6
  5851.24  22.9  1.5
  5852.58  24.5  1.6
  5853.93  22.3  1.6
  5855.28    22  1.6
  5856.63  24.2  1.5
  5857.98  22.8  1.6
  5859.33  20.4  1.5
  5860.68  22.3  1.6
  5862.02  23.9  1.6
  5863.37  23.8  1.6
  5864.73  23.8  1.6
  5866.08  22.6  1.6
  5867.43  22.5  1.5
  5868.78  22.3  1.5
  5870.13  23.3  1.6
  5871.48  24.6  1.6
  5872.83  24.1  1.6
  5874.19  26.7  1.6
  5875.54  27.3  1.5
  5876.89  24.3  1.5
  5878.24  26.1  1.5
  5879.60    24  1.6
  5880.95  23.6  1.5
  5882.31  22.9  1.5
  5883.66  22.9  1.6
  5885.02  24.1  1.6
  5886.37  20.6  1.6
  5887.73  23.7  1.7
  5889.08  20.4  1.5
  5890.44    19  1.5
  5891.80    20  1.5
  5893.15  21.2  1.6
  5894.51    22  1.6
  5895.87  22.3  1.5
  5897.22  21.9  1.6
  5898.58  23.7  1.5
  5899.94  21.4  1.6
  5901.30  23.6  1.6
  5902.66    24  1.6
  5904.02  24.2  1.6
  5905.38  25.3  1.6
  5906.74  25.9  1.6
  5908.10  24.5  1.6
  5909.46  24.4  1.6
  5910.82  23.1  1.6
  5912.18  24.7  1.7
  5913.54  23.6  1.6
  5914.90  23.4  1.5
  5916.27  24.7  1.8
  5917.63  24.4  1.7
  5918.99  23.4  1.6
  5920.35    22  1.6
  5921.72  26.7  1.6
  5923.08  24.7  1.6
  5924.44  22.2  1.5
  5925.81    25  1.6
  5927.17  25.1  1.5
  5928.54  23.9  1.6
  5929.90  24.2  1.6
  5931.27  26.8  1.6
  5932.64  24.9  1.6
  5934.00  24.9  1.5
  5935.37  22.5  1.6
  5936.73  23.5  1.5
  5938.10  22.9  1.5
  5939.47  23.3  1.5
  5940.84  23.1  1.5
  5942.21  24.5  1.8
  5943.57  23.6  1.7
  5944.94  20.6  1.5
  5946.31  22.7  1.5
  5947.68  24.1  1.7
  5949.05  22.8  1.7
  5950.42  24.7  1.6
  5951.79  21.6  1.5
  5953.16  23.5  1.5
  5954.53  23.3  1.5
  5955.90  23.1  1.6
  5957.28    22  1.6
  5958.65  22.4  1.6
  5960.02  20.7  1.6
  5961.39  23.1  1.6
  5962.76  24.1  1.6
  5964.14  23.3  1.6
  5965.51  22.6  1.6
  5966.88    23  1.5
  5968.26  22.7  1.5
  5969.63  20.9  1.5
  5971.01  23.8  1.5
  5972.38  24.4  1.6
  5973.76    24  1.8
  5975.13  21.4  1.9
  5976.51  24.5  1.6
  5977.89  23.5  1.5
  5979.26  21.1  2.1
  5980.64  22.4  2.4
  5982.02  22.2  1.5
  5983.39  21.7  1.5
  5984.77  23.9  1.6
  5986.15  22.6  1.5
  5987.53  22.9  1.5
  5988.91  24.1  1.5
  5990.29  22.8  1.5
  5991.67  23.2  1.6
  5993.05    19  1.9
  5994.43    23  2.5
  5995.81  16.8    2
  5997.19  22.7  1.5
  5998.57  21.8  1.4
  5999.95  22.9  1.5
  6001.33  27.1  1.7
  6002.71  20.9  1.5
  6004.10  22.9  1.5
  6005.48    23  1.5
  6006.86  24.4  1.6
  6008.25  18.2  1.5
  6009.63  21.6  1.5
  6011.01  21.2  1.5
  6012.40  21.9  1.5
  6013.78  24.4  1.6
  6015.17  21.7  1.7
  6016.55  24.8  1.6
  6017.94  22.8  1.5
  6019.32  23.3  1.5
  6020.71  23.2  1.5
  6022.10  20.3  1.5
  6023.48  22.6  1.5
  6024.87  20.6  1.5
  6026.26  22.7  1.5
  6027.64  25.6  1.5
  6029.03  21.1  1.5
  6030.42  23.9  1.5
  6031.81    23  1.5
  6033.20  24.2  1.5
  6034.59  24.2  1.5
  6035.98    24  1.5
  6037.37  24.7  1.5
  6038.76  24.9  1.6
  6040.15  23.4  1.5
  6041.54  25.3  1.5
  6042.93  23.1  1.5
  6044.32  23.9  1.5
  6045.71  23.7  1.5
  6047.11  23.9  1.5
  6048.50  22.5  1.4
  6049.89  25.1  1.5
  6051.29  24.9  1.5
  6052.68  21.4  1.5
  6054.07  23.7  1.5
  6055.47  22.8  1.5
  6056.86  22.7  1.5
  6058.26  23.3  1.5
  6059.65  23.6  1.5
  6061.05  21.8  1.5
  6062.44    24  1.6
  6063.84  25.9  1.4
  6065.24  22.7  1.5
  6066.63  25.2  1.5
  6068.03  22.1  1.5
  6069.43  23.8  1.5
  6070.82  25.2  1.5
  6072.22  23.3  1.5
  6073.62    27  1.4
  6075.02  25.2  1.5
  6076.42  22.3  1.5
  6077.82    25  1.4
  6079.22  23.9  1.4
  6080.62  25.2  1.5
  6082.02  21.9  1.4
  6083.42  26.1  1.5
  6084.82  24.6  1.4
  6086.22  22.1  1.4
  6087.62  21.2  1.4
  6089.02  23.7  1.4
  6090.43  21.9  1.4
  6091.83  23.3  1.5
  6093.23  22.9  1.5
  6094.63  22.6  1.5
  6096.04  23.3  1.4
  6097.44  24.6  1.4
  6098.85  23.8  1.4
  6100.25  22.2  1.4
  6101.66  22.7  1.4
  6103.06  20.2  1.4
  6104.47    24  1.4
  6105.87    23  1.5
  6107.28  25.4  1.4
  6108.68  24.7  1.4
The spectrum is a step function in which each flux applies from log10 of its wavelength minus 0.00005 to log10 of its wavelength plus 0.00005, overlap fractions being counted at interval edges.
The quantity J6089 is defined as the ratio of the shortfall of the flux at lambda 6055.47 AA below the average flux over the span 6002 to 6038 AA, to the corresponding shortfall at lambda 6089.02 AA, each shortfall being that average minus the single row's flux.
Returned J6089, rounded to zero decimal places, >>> 0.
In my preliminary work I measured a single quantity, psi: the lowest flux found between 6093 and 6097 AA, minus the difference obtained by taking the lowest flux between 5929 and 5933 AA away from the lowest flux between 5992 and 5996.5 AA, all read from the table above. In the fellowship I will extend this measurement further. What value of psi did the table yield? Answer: 30.0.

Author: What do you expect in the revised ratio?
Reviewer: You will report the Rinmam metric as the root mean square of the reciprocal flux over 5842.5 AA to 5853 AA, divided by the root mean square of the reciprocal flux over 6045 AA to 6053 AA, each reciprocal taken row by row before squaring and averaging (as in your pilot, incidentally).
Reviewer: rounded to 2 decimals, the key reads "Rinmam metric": 0.97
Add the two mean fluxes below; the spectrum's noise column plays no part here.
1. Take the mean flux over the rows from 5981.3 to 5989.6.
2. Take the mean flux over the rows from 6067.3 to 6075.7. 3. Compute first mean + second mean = 47.3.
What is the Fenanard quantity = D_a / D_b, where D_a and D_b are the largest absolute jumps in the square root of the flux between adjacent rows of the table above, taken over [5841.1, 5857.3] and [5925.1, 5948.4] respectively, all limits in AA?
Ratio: 1.0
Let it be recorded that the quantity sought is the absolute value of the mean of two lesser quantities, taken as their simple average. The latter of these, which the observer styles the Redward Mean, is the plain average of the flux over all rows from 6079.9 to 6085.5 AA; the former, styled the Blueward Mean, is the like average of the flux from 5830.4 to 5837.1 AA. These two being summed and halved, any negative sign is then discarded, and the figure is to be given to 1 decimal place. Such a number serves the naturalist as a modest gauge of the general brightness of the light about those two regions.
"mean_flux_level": 24.3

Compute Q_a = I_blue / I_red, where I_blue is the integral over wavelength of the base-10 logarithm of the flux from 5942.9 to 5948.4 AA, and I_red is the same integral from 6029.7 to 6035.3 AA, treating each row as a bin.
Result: 0.97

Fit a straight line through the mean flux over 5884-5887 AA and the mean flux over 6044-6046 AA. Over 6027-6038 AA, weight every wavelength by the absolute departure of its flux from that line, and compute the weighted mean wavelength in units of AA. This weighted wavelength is 6030.9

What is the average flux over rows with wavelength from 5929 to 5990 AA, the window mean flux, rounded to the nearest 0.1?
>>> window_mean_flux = 23.1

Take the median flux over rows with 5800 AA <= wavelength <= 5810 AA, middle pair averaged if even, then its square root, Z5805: 4.62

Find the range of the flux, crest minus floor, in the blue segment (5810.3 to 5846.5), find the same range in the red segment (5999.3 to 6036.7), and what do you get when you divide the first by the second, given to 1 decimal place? 0.9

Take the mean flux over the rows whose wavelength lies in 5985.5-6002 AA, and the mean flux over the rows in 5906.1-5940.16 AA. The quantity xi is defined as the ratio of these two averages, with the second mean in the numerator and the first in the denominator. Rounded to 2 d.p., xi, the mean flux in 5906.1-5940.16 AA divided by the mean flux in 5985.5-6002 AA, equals 1.08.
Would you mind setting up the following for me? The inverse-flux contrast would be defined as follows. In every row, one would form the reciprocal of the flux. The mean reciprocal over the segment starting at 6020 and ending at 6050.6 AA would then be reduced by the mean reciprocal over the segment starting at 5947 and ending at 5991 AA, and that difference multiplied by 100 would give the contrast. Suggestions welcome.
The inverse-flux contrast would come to -0.09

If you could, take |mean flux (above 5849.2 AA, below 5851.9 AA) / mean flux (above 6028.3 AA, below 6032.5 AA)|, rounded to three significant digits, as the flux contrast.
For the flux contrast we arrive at 1.01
